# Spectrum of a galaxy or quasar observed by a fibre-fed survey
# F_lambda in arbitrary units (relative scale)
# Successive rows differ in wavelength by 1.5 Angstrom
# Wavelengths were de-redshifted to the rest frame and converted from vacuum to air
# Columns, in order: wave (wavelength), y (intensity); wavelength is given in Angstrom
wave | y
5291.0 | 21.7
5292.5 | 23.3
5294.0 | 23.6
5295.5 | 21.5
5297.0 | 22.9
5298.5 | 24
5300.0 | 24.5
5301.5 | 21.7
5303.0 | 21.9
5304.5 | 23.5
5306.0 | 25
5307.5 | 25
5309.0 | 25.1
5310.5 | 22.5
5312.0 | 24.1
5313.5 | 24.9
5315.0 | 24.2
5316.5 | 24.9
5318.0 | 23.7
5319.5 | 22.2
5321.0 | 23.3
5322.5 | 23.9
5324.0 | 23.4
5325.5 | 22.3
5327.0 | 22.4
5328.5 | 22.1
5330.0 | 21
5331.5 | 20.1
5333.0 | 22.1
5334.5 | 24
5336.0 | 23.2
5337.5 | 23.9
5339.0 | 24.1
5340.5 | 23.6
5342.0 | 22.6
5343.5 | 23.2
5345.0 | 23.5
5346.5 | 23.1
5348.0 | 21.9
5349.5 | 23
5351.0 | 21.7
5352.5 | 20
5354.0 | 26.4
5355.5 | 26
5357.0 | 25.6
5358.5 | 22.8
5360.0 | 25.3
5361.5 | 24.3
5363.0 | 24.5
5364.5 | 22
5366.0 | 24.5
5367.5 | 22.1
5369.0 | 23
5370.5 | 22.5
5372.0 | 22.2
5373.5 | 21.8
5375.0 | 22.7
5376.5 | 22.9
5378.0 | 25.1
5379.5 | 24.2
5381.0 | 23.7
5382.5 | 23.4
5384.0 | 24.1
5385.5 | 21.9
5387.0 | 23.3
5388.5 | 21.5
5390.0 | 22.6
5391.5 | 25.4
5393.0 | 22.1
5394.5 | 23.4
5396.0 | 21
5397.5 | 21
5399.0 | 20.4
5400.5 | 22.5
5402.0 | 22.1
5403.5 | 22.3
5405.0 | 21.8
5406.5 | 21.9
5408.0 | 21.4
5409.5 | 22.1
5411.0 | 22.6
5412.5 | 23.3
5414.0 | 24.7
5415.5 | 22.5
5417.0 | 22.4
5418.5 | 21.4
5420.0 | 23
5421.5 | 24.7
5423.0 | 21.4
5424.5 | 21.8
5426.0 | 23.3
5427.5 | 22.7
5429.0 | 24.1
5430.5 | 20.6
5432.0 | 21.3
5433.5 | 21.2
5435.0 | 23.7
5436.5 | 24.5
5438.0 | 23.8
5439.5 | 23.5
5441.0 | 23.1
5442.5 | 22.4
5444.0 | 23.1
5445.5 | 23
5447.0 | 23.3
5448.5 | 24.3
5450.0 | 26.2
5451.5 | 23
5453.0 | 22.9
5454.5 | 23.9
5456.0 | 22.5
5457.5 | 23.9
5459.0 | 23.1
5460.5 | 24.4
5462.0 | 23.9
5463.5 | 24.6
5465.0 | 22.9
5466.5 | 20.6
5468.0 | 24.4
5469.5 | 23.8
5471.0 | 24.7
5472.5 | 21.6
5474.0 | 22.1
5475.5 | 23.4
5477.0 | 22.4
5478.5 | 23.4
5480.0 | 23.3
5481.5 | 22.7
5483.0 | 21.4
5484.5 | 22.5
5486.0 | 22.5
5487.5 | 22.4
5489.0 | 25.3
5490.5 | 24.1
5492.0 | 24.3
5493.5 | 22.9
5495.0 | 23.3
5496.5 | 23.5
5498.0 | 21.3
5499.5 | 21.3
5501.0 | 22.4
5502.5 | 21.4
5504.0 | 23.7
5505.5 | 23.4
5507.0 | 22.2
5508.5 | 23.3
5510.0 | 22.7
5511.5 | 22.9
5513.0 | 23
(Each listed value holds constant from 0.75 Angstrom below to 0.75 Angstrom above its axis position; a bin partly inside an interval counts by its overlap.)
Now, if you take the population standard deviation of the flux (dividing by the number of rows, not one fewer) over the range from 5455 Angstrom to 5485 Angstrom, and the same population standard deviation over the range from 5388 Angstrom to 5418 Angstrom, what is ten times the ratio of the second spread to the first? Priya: 10.6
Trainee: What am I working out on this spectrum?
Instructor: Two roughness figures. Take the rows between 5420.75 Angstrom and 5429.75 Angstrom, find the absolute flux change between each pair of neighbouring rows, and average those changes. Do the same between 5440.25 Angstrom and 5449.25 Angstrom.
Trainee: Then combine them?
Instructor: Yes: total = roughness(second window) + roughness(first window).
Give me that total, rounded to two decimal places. 2.00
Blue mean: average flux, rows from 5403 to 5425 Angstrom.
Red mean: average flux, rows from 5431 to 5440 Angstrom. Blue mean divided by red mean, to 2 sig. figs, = 0.98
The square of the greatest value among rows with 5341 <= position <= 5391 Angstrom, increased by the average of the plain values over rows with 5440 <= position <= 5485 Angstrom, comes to 720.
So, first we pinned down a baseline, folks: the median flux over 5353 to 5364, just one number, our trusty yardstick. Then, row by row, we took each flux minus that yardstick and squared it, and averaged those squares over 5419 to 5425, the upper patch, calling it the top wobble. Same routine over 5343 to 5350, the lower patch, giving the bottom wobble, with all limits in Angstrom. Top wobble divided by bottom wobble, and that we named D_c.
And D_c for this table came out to 1.41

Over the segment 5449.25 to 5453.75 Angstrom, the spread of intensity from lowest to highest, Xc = 3.30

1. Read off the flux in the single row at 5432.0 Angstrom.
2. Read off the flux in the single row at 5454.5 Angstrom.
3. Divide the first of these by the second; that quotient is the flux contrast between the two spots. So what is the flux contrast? 0.89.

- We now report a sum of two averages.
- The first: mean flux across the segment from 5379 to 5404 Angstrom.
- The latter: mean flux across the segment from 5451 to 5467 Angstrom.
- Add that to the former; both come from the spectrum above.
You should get 45.9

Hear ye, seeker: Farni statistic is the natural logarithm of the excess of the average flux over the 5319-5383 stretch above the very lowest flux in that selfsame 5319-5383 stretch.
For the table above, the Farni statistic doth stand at 1.1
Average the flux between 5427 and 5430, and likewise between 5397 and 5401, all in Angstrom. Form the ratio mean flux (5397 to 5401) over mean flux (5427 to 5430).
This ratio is 0.91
